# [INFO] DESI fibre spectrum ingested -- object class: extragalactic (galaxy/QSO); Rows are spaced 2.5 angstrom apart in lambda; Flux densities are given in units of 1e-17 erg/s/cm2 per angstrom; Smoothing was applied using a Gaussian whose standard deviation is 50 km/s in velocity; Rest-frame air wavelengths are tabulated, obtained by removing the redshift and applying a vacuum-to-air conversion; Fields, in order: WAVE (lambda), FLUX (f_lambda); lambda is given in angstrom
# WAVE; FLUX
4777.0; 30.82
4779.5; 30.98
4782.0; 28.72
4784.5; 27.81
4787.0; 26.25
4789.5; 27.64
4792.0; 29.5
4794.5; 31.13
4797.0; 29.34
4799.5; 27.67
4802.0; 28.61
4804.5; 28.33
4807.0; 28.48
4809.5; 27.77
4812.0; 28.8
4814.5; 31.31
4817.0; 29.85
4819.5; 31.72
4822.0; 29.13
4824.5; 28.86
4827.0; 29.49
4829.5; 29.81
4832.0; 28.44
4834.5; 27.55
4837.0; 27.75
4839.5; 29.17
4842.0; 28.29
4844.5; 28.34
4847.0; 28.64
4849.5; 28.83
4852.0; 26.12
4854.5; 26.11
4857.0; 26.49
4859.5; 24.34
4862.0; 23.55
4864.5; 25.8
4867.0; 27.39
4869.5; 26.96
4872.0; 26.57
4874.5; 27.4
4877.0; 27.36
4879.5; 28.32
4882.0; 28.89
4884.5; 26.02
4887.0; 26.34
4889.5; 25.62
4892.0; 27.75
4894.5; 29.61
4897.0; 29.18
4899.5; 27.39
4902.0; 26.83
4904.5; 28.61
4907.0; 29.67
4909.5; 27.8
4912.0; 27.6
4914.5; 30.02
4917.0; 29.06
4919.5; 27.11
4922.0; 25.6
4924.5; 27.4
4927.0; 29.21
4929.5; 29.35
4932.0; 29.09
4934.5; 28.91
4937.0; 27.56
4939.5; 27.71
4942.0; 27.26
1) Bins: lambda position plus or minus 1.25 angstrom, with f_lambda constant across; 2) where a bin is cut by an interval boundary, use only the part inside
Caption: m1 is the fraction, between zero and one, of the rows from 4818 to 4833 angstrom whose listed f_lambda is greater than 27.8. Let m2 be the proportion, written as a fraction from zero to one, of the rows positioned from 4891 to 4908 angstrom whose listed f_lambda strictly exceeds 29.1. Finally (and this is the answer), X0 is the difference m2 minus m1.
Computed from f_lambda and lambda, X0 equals -0.57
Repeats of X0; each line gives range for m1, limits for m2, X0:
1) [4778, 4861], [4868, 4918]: -0.50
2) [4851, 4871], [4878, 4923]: 0.22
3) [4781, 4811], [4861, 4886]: -0.67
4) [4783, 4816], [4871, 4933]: -0.45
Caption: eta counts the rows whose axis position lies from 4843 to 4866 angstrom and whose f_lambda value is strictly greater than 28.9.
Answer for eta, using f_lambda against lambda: 0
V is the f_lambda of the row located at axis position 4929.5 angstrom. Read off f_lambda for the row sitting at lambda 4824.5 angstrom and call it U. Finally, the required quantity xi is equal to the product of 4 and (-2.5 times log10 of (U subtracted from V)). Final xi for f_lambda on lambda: 3.1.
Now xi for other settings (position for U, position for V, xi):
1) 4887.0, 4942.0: 0.4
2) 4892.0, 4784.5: 12.2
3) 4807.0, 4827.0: 0.0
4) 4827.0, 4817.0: 4.4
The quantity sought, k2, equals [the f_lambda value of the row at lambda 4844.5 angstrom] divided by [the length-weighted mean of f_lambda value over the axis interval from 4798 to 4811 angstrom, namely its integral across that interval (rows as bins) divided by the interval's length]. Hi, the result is 1.00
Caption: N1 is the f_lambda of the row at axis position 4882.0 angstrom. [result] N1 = 28.89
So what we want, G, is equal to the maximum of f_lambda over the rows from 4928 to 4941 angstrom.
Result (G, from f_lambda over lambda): 29.35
